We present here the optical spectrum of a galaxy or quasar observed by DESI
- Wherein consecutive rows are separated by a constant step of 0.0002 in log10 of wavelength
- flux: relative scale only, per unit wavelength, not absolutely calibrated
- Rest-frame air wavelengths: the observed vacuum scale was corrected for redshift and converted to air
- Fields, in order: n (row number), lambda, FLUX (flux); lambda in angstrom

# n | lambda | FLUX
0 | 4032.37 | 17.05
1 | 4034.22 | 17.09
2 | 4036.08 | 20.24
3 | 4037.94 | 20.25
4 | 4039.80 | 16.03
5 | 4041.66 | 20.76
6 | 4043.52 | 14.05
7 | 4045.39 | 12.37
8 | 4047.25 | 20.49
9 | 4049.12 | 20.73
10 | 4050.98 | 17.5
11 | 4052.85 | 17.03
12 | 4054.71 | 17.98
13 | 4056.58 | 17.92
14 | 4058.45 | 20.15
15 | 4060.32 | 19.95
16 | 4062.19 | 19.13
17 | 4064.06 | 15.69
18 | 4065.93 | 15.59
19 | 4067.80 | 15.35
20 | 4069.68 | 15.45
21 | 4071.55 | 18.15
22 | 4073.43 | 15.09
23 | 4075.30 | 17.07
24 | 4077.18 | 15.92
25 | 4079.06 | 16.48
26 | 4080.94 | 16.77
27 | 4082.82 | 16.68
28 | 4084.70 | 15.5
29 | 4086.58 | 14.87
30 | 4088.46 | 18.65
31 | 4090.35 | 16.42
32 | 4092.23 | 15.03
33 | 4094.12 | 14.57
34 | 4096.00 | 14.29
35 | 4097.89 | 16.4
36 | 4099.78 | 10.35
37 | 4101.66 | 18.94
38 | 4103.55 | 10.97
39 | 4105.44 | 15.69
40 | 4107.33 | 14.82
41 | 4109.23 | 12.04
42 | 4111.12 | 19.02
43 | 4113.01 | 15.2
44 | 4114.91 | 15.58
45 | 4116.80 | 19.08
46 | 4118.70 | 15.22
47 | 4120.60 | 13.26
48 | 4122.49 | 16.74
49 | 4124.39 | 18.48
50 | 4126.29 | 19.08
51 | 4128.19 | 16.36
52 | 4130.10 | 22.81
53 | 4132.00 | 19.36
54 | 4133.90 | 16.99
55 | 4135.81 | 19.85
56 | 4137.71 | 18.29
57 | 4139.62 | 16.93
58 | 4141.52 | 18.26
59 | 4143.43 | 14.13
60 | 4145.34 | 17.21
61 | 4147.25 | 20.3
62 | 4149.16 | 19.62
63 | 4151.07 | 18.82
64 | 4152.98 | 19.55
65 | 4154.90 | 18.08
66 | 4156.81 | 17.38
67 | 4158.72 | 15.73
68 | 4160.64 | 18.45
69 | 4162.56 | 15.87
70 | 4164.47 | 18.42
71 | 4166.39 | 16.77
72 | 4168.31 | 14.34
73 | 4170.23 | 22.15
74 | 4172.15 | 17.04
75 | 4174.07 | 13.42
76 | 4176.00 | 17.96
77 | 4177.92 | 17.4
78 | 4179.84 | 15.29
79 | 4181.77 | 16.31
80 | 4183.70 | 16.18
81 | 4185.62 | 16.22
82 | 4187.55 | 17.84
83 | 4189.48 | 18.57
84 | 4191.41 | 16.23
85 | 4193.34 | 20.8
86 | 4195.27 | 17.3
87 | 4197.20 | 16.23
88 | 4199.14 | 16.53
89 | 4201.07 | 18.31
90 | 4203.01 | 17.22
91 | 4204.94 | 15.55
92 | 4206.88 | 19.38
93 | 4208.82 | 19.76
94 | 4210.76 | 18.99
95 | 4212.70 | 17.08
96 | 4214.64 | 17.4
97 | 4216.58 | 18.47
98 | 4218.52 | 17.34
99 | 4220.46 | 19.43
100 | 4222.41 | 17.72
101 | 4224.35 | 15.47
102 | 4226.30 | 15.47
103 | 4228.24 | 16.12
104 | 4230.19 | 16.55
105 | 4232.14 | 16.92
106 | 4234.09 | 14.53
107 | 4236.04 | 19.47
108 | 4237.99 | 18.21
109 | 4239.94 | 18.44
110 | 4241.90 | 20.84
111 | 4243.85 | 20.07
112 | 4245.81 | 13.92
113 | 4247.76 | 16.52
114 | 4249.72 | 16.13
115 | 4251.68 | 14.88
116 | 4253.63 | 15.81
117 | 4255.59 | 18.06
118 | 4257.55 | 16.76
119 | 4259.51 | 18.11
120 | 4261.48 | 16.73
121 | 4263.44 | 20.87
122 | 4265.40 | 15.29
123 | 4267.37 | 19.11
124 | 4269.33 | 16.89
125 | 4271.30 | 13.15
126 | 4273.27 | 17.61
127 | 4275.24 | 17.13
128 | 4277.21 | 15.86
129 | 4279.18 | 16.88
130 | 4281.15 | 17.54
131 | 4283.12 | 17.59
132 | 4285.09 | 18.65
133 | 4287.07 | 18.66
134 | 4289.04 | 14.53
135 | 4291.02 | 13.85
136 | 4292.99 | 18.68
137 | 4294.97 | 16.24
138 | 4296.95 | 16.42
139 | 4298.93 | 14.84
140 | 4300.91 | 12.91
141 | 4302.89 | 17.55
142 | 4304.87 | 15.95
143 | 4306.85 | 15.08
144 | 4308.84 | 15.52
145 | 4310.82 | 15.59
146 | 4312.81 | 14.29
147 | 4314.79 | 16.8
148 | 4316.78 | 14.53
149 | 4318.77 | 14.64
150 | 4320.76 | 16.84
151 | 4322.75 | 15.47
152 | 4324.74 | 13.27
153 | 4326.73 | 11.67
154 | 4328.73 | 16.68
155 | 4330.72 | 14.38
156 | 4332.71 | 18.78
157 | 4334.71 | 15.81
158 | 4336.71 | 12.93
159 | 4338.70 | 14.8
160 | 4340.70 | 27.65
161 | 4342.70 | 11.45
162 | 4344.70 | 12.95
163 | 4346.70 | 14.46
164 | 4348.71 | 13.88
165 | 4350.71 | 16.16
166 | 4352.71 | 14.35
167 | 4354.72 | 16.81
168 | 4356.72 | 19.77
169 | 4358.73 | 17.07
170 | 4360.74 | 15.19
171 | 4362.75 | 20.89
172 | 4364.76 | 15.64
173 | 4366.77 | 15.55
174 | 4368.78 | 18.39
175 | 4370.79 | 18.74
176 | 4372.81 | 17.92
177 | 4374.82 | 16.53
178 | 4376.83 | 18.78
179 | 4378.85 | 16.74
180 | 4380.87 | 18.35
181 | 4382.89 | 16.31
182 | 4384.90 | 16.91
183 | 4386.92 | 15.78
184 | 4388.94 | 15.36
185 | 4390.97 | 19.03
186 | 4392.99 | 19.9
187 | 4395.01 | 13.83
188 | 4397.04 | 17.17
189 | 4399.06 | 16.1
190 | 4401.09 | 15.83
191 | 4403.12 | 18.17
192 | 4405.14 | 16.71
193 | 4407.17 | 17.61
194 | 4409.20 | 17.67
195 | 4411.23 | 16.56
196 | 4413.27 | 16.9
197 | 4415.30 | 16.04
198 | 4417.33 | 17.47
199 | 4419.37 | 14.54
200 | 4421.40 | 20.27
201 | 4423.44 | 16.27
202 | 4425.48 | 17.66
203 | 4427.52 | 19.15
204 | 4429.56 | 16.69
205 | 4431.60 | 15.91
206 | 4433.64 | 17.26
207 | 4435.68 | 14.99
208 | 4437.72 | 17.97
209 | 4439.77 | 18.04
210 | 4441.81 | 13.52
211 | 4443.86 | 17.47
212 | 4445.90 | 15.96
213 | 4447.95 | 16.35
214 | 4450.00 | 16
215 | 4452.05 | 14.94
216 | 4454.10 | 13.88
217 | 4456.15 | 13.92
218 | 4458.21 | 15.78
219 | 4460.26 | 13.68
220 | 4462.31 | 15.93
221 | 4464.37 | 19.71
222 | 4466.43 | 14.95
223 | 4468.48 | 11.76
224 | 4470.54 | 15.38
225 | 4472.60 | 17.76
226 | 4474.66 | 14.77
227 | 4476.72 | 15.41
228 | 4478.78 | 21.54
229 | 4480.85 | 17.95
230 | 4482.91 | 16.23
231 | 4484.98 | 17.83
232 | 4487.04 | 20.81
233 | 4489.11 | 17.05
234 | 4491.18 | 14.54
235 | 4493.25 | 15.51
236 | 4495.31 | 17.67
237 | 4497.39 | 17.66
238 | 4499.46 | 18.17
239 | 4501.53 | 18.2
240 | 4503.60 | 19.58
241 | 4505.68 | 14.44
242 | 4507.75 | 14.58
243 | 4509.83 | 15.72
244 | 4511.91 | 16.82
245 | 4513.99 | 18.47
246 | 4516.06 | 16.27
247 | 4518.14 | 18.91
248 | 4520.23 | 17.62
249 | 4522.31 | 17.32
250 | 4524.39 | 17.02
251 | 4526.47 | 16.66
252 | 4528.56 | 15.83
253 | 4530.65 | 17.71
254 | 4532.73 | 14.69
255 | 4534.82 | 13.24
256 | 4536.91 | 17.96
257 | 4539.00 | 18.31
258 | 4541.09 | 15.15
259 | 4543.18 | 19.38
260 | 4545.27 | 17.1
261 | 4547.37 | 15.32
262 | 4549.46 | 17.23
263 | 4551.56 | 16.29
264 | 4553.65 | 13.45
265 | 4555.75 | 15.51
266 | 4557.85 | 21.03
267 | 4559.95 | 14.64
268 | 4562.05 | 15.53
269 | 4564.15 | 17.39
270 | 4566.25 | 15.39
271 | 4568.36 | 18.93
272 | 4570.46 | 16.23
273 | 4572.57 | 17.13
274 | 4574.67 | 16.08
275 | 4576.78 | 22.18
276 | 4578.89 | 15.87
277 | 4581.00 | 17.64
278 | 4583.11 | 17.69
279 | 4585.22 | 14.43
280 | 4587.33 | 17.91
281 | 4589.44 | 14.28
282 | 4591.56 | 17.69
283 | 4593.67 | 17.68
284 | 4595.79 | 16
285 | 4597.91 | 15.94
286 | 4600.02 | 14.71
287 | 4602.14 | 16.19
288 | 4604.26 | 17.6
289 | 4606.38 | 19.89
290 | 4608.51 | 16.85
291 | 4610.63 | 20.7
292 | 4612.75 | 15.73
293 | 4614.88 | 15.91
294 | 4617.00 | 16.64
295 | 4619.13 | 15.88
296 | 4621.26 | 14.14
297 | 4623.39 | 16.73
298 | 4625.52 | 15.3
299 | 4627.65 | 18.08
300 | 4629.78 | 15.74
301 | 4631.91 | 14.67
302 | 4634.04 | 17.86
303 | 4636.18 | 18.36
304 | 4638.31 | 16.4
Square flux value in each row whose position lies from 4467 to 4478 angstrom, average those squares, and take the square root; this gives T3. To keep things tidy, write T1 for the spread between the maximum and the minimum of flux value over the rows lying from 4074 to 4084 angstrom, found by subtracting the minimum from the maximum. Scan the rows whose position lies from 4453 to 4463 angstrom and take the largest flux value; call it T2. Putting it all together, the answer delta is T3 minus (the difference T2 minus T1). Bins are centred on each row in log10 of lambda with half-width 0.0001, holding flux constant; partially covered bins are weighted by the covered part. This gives 0.4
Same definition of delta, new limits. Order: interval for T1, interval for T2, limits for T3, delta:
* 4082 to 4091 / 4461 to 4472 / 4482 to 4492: 1.5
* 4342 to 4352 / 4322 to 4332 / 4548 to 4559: 4.9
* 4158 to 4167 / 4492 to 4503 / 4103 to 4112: -0.7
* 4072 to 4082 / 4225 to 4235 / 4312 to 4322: 0.5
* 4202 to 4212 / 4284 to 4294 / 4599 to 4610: 2.7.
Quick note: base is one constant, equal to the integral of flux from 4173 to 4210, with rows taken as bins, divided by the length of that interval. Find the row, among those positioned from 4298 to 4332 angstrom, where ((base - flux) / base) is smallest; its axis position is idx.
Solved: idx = 4302.89 angstrom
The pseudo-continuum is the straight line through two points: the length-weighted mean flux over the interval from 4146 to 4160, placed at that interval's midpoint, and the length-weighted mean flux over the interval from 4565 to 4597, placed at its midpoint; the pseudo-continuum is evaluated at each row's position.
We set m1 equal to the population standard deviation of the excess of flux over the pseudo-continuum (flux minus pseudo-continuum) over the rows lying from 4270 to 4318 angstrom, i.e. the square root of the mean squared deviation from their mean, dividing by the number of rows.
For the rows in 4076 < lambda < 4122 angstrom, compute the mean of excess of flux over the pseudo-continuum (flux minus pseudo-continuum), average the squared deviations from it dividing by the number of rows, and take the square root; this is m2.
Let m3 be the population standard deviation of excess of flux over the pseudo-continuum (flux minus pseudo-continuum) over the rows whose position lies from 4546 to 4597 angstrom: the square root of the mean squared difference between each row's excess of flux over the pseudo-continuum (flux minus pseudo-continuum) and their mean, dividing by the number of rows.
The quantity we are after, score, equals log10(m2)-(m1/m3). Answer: -0.48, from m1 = 1.65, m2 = 2.23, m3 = 1.99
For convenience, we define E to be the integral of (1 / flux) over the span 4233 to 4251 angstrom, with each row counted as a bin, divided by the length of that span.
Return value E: 0.058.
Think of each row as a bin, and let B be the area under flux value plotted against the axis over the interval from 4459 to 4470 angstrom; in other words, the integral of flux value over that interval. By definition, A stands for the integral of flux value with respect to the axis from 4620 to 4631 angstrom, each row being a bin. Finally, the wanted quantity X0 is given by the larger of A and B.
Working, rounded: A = 176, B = 168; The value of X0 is 176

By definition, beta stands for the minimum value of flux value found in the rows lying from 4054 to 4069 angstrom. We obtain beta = 15.35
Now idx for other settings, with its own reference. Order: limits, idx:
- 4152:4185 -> 4170.23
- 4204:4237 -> 4208.82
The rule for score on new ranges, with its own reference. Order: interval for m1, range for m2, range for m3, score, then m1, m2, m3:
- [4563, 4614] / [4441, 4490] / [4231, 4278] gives -0.58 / 1.88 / 2.29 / 2.01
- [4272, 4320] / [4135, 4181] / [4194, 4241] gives -0.79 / 1.55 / 2.02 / 1.42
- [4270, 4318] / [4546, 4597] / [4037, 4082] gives -0.44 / 1.65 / 1.99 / 2.22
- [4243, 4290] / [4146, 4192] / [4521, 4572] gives -0.73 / 1.82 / 1.89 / 1.80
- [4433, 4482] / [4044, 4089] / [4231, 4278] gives -0.75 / 2.12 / 2.00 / 2.01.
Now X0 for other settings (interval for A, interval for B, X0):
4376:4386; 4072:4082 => 174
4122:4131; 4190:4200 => 175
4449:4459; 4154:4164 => 172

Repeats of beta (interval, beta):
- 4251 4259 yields 14.88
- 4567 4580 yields 15.87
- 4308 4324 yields 14.29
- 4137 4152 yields 14.13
